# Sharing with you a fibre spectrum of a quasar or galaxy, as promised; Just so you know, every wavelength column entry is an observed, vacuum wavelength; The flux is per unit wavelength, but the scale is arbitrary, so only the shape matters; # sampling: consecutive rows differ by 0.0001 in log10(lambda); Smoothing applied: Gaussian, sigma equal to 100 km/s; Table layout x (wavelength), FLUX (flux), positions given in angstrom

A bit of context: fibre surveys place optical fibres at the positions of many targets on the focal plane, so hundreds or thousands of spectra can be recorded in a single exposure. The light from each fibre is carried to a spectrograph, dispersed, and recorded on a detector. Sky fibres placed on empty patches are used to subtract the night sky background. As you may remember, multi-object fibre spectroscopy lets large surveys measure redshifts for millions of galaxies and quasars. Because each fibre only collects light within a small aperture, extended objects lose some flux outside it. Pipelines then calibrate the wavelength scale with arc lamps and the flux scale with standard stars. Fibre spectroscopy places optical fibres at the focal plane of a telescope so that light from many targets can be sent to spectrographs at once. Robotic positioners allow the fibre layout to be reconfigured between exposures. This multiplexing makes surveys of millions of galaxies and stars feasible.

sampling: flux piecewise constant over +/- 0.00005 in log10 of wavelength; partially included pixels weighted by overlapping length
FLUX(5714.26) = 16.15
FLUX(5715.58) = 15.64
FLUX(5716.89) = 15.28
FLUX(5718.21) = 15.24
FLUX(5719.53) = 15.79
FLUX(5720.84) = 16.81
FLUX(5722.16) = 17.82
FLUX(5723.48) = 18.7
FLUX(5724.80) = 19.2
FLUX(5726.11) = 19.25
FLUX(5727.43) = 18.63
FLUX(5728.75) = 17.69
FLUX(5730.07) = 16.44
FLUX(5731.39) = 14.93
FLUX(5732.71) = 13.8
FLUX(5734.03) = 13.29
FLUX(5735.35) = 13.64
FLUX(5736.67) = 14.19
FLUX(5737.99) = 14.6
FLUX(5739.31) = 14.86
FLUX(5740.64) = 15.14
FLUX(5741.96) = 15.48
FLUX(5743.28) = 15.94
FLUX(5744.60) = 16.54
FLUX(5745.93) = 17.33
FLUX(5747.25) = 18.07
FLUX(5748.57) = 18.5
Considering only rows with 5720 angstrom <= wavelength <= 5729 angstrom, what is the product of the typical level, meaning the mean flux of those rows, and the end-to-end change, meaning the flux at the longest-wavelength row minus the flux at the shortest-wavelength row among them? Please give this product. 16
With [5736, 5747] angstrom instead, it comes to 49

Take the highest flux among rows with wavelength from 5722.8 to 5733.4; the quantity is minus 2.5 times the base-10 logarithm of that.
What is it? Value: -3.21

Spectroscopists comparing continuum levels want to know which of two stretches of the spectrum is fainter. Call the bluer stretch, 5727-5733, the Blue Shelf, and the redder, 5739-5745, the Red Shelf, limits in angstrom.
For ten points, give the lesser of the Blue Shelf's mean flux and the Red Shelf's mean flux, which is 15.59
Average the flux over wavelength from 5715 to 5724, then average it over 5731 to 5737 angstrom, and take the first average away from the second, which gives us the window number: -2.5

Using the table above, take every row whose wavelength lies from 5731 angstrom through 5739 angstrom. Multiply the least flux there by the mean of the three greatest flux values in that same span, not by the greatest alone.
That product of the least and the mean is 194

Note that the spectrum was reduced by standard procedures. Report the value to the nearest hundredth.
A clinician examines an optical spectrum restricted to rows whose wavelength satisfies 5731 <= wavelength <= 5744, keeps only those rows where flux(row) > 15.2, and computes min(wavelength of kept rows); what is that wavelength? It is 5741.96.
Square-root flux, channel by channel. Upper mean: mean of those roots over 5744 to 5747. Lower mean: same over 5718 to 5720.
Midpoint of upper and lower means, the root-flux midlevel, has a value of 4.03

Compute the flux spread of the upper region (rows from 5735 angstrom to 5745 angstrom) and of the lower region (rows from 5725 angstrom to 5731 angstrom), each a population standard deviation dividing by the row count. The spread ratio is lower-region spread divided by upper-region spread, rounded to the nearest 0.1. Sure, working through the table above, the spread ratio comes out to 1.2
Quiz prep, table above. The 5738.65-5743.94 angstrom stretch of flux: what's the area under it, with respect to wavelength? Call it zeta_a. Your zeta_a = 81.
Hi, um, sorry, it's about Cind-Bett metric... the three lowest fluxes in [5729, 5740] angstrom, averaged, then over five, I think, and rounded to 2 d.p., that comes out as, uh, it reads 2.72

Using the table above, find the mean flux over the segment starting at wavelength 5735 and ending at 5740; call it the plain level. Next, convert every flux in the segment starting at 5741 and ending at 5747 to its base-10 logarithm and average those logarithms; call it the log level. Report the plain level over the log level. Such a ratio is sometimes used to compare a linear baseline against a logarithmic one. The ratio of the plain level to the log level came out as 11.8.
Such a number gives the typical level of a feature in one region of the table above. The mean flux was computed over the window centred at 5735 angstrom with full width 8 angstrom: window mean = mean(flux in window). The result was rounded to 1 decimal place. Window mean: 14.1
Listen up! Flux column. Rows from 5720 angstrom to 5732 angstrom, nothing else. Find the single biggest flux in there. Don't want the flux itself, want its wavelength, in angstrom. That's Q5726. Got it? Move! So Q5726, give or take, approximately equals 5726.11 angstrom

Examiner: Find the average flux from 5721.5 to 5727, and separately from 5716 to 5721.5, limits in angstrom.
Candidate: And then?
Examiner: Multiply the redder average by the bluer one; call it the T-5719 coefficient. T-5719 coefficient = 296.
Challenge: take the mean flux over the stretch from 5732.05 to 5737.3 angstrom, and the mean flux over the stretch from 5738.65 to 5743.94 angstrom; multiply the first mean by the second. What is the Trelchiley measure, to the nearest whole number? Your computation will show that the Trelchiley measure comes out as 211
